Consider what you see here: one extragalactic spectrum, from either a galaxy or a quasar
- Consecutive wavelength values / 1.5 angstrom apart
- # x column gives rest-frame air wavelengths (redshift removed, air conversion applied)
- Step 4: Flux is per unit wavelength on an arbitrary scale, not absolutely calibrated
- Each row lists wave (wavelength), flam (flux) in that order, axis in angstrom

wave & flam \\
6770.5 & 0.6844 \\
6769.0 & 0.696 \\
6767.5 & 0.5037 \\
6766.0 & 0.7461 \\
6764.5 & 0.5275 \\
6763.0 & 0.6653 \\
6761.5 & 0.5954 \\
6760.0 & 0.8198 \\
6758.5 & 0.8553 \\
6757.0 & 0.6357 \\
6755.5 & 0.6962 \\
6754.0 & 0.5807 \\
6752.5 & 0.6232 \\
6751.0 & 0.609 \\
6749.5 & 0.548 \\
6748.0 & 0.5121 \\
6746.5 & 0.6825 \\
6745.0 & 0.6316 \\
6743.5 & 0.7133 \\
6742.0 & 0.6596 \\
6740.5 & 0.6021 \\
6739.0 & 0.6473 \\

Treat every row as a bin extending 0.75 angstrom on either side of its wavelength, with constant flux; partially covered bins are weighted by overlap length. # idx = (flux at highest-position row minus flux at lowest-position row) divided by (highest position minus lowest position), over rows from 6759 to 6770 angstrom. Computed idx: -0.014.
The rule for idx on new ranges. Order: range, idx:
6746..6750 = -0.045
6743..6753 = -0.010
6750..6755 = -0.009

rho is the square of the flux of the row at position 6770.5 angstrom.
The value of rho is 0.47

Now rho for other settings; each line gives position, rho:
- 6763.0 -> 0.44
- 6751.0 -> 0.37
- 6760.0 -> 0.67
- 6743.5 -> 0.51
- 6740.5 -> 0.36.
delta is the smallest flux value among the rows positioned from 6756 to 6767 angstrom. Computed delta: 0.5275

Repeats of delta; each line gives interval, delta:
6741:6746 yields 0.6316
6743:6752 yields 0.5121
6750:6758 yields 0.5807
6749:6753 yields 0.548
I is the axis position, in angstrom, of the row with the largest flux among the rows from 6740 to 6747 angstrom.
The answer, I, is 6743.5 angstrom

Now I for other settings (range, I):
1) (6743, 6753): 6743.5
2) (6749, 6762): 6758.5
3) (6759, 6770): 6760.0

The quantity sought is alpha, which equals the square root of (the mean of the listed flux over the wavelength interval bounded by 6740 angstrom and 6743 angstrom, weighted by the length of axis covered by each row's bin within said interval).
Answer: 0.80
